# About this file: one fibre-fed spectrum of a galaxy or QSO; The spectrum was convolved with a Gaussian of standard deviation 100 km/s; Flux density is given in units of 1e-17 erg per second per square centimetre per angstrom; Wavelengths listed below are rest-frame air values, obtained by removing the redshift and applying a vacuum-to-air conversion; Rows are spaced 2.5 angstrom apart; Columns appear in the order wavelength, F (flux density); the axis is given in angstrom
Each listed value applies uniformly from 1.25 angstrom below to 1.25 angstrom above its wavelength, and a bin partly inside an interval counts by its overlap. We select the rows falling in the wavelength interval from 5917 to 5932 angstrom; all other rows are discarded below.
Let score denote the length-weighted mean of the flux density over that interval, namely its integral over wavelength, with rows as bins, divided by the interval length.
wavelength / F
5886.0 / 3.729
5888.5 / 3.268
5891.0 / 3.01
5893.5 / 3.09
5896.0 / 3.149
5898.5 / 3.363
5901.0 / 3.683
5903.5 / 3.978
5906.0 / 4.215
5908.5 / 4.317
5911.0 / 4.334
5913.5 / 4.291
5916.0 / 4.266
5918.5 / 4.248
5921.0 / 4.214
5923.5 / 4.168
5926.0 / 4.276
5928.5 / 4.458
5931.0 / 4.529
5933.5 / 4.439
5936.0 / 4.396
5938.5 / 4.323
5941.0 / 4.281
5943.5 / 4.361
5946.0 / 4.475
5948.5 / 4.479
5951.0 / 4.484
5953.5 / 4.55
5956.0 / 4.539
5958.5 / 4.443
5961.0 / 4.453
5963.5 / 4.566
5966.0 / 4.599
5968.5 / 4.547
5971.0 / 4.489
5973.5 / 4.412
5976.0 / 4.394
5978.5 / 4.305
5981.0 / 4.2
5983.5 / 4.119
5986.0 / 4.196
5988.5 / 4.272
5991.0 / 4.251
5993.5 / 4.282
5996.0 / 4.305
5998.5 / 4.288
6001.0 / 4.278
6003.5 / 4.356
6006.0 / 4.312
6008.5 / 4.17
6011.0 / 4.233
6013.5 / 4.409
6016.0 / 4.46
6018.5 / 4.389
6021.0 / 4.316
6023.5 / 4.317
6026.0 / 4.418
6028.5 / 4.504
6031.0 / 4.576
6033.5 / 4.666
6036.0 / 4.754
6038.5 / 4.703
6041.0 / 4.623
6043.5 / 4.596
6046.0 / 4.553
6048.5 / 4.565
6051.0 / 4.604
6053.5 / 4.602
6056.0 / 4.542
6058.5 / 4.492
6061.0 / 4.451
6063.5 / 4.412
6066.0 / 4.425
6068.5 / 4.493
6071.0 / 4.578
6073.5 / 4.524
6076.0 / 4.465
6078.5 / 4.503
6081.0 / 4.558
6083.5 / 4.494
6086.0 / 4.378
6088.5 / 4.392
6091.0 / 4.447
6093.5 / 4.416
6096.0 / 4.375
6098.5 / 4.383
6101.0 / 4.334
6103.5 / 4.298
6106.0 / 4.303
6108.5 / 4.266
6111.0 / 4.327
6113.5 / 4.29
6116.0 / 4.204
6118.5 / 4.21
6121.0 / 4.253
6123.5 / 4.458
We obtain 4.31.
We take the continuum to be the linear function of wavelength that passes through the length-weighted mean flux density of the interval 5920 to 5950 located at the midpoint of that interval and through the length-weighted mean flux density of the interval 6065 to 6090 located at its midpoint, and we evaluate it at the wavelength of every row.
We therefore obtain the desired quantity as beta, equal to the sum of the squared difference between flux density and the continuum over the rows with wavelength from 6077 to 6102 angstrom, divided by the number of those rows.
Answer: 0.009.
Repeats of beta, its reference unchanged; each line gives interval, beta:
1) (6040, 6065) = 0.012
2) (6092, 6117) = 0.038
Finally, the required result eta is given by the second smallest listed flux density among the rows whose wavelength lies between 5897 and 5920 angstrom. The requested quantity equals 3.683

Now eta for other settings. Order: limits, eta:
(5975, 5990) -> 4.196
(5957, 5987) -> 4.196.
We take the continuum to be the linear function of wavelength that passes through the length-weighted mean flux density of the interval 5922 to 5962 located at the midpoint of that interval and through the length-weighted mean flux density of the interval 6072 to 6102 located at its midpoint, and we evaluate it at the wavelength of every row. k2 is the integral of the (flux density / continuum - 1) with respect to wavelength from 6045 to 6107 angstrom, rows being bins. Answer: 0.3 angstrom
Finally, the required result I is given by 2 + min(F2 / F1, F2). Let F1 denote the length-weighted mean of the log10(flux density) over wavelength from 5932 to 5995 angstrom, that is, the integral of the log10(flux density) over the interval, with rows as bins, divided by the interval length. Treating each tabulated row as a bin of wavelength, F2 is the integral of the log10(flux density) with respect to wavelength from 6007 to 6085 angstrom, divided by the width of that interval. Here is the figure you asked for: 2.65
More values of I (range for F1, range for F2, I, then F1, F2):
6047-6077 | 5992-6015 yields 2.63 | 0.6545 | 0.633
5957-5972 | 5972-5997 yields 2.63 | 0.6548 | 0.631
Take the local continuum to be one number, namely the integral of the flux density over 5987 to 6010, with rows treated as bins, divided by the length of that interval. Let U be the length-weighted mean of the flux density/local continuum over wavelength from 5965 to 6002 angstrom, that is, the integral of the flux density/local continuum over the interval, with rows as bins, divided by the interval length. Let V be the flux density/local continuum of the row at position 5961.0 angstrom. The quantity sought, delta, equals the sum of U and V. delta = 2.05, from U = 1.01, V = 1.04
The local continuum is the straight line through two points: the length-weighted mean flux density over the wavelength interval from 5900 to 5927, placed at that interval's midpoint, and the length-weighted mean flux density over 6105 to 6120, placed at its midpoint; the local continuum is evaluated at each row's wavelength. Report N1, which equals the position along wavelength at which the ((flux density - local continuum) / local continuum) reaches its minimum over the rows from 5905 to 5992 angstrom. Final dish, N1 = 5983.5 angstrom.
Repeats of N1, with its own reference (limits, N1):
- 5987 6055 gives 6008.5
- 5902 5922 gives 5903.5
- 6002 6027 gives 6008.5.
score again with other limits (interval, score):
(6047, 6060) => 4.56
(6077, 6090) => 4.46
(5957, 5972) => 4.52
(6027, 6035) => 4.58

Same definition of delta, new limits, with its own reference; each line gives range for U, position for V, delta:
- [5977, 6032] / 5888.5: 1.77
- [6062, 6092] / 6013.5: 2.08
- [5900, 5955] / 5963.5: 2.08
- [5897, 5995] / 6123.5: 2.05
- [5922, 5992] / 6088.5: 2.05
